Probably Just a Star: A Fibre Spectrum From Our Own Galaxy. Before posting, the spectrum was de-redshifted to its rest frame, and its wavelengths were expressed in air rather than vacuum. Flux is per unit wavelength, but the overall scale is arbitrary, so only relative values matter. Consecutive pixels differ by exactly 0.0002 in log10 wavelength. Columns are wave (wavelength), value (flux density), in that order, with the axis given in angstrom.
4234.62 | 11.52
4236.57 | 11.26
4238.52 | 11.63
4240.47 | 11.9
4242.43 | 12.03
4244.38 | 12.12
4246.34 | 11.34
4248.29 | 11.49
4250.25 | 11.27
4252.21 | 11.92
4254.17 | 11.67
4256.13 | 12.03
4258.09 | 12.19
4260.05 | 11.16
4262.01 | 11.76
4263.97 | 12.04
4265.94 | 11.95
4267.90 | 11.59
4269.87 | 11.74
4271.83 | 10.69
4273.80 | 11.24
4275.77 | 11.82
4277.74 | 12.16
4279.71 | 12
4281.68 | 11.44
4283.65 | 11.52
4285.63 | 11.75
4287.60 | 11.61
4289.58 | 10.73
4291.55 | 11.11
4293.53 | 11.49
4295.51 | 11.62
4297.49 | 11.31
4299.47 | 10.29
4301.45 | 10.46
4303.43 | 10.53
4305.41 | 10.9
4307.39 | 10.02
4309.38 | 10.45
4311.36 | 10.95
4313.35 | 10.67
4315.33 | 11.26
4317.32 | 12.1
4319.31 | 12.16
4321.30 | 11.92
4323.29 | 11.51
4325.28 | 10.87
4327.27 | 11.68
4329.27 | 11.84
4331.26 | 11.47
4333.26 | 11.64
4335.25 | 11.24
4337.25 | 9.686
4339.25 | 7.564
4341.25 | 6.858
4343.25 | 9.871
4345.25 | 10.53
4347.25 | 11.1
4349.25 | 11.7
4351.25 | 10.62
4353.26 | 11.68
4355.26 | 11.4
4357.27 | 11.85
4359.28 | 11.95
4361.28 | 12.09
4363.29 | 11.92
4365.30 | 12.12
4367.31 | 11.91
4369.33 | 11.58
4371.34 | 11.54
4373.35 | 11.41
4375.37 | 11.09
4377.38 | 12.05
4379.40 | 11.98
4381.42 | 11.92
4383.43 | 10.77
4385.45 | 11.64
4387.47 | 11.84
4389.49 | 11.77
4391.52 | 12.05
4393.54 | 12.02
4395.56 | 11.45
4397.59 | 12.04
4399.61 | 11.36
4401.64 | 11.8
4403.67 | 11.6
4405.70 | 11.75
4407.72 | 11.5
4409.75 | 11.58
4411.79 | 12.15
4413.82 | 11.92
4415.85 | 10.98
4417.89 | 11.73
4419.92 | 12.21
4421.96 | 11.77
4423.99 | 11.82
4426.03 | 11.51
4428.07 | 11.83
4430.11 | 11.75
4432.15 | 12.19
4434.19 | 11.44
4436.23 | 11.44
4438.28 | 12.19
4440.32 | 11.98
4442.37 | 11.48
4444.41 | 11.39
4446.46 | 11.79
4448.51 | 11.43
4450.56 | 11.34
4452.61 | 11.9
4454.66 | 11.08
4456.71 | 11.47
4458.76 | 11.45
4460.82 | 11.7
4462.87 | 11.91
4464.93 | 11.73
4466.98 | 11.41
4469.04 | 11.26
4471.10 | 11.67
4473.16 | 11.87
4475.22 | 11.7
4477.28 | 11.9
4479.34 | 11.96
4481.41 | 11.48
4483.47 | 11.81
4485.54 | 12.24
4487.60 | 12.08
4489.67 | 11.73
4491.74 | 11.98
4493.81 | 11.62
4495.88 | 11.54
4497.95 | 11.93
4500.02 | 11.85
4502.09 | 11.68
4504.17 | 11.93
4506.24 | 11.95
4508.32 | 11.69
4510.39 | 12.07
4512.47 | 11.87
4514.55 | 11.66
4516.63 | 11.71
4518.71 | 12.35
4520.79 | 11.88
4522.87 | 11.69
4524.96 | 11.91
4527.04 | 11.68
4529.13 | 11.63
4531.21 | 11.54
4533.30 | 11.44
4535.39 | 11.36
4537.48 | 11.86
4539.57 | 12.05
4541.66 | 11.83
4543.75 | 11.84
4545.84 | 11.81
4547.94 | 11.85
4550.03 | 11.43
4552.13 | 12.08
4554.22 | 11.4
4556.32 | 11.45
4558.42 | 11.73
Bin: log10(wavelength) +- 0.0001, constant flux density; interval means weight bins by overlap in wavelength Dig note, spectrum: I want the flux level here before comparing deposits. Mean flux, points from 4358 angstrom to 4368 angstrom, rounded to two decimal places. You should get 12.00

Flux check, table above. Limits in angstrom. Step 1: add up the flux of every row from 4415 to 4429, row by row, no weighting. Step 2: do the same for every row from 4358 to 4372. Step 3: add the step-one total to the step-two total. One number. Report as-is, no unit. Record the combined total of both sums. 165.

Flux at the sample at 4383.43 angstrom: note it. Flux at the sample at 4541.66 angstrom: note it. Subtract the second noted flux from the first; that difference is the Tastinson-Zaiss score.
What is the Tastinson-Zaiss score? -1.1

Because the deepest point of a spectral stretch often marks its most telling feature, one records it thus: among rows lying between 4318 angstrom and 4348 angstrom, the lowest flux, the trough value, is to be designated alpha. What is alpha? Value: 6.858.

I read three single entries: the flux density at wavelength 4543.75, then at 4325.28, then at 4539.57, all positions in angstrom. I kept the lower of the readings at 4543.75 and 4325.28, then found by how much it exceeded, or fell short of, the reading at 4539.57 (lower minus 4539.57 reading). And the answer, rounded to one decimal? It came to -1.2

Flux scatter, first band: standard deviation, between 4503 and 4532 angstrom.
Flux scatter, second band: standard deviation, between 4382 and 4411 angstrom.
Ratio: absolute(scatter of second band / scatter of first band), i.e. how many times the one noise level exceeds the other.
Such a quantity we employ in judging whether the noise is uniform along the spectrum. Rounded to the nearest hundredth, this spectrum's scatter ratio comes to 1.57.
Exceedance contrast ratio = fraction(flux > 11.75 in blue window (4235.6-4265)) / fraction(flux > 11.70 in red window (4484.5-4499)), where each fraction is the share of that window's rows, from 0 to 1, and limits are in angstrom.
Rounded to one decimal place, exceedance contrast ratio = 0.7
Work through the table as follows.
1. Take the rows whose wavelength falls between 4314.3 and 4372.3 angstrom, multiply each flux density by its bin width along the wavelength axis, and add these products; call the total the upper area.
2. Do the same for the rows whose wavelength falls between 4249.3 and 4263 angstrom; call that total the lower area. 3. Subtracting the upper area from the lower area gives -487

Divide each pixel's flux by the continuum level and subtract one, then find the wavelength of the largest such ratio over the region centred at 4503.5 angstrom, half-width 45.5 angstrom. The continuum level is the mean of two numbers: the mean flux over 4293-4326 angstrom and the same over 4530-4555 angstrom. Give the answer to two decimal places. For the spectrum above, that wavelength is 4518.71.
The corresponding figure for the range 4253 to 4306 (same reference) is 4258.09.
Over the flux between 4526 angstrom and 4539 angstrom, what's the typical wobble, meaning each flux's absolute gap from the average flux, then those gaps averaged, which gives 0.14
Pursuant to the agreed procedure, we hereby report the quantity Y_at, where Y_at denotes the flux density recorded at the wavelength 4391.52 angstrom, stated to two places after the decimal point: 12.05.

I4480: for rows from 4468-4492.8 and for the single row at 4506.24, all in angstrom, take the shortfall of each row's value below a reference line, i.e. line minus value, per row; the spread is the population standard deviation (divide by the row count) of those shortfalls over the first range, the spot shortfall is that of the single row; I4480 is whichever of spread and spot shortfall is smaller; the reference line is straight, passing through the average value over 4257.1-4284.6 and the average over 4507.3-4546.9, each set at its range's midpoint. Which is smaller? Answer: -0.177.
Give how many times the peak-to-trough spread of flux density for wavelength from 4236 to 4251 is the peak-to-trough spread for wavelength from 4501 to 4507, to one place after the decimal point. 3.2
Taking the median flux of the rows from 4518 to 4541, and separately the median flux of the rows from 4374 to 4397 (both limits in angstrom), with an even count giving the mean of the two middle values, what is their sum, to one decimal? 23.5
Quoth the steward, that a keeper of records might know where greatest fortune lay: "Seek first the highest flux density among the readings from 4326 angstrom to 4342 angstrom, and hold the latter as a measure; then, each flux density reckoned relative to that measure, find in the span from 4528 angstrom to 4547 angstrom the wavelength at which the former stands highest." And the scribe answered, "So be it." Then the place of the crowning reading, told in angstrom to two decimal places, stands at 4539.57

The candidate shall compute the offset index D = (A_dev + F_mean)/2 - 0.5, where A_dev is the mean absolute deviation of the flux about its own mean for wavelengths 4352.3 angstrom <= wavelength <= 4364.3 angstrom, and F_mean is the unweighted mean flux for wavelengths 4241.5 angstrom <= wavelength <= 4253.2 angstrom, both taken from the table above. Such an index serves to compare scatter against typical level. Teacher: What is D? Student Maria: 5.44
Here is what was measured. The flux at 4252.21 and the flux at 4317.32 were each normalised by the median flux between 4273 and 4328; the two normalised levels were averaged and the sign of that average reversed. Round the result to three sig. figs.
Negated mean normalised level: -1.06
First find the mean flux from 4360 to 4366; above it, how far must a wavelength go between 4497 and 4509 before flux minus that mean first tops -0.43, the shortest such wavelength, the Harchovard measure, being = 4497.95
